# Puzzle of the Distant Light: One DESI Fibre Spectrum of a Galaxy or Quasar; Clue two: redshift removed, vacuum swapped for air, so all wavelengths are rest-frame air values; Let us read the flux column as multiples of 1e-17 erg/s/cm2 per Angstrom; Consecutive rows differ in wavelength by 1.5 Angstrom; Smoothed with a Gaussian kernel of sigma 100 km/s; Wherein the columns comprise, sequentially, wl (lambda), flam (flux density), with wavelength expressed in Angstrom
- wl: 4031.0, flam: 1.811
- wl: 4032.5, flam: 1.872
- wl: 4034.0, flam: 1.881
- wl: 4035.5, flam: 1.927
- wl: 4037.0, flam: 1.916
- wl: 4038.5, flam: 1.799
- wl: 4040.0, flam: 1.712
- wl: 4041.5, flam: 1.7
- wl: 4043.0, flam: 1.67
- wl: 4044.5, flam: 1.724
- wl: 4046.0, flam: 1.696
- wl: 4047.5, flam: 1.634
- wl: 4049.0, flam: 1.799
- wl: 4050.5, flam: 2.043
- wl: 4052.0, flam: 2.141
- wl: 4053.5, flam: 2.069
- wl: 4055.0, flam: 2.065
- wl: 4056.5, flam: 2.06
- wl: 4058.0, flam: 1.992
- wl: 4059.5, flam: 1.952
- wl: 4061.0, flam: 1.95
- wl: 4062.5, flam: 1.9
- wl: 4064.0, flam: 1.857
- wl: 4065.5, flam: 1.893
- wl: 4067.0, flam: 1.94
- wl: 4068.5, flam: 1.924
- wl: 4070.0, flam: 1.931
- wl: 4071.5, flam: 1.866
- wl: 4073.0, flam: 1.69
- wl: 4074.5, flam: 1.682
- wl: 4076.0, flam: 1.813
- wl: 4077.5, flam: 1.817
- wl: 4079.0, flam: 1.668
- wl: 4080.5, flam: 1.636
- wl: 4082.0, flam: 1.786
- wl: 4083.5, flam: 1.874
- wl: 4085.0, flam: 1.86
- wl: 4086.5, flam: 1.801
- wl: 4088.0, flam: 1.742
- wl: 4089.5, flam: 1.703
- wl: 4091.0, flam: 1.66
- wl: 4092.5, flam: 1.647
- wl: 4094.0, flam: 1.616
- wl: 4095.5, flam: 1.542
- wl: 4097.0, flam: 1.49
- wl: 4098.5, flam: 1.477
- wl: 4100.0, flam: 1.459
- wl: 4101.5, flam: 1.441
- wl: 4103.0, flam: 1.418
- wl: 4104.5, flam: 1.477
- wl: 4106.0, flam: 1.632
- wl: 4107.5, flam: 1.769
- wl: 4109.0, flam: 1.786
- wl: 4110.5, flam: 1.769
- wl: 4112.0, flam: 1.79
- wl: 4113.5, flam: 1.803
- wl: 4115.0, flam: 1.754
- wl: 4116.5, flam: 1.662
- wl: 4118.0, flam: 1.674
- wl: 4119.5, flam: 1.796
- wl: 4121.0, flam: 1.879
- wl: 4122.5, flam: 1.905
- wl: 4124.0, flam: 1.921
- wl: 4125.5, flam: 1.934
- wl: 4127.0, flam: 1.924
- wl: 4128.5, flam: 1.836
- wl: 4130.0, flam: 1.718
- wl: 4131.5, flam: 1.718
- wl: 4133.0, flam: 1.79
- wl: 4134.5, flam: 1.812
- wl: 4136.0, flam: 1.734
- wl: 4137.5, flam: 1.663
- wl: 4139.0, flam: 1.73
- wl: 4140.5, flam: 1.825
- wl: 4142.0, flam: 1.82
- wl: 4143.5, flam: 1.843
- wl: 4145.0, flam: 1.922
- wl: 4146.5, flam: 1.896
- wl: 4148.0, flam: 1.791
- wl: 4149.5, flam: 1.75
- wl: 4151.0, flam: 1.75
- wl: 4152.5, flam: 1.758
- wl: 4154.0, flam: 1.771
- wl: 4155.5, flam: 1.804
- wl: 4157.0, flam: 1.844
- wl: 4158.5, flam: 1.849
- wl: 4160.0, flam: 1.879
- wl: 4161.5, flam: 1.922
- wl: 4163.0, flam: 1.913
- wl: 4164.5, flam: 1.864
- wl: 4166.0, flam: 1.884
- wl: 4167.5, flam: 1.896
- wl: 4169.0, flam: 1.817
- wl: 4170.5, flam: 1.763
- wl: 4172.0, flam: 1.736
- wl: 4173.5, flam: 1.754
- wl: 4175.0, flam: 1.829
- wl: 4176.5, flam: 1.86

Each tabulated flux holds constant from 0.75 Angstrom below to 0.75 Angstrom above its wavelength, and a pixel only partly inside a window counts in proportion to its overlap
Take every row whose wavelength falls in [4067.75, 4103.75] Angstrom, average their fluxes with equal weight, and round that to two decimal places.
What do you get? 1.69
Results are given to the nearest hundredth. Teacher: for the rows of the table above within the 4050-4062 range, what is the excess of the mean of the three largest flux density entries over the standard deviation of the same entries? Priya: 2.03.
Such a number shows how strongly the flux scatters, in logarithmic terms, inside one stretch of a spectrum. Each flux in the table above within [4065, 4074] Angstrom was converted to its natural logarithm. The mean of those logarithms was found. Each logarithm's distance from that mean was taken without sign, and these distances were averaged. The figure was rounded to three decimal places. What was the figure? 0.035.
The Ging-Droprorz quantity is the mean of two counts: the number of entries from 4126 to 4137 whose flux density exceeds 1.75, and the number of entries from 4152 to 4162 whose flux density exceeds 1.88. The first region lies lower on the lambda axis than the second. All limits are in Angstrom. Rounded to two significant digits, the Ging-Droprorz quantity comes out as 2.5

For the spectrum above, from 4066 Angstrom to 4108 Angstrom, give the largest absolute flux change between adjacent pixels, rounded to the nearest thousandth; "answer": 0.176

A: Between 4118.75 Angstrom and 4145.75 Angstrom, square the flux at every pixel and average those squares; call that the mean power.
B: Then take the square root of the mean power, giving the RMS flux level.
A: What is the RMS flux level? 1.82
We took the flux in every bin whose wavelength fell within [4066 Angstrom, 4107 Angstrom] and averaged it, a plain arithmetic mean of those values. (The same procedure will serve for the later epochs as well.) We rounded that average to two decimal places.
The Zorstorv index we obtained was 1.69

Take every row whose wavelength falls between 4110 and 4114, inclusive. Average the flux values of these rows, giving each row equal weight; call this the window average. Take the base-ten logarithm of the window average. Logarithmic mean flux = 0.252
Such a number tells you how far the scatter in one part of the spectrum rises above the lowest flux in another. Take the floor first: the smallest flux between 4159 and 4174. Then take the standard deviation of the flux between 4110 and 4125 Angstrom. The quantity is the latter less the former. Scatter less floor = -1.65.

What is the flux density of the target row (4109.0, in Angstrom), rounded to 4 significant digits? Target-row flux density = 1.786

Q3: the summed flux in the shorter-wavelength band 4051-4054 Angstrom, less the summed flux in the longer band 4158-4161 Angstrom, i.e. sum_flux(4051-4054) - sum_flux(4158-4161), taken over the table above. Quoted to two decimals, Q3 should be 0.48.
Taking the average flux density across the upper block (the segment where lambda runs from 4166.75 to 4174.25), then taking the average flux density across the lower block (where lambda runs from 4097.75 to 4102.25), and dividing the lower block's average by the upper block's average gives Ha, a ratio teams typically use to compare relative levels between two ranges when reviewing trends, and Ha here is 0.81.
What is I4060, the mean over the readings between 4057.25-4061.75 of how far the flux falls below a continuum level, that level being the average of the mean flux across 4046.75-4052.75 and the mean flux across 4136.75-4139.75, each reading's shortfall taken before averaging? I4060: -0.16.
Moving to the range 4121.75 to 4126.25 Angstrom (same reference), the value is -0.12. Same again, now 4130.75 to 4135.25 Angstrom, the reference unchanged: 0.03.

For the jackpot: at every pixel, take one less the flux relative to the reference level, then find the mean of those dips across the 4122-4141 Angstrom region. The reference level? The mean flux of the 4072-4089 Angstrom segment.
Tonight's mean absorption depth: -0.03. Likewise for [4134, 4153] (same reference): -0.02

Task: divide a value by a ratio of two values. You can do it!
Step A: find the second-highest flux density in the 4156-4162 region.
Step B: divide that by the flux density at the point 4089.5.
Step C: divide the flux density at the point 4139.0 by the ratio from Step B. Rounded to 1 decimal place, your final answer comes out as 1.6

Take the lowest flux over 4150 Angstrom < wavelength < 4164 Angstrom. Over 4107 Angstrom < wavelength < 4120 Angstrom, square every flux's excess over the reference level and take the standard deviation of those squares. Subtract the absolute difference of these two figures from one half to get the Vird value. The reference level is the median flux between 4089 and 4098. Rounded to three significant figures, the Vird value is -1.24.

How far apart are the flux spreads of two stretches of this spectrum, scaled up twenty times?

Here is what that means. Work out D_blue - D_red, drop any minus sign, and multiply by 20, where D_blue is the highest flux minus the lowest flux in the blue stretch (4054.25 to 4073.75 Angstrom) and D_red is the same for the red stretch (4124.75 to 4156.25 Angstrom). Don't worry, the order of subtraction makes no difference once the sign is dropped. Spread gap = 2.1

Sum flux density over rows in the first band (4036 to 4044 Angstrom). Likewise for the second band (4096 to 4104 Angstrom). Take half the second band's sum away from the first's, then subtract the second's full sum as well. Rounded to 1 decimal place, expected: -2.1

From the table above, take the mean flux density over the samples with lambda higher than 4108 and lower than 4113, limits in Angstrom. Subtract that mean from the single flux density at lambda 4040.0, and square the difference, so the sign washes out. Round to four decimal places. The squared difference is 0.0049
